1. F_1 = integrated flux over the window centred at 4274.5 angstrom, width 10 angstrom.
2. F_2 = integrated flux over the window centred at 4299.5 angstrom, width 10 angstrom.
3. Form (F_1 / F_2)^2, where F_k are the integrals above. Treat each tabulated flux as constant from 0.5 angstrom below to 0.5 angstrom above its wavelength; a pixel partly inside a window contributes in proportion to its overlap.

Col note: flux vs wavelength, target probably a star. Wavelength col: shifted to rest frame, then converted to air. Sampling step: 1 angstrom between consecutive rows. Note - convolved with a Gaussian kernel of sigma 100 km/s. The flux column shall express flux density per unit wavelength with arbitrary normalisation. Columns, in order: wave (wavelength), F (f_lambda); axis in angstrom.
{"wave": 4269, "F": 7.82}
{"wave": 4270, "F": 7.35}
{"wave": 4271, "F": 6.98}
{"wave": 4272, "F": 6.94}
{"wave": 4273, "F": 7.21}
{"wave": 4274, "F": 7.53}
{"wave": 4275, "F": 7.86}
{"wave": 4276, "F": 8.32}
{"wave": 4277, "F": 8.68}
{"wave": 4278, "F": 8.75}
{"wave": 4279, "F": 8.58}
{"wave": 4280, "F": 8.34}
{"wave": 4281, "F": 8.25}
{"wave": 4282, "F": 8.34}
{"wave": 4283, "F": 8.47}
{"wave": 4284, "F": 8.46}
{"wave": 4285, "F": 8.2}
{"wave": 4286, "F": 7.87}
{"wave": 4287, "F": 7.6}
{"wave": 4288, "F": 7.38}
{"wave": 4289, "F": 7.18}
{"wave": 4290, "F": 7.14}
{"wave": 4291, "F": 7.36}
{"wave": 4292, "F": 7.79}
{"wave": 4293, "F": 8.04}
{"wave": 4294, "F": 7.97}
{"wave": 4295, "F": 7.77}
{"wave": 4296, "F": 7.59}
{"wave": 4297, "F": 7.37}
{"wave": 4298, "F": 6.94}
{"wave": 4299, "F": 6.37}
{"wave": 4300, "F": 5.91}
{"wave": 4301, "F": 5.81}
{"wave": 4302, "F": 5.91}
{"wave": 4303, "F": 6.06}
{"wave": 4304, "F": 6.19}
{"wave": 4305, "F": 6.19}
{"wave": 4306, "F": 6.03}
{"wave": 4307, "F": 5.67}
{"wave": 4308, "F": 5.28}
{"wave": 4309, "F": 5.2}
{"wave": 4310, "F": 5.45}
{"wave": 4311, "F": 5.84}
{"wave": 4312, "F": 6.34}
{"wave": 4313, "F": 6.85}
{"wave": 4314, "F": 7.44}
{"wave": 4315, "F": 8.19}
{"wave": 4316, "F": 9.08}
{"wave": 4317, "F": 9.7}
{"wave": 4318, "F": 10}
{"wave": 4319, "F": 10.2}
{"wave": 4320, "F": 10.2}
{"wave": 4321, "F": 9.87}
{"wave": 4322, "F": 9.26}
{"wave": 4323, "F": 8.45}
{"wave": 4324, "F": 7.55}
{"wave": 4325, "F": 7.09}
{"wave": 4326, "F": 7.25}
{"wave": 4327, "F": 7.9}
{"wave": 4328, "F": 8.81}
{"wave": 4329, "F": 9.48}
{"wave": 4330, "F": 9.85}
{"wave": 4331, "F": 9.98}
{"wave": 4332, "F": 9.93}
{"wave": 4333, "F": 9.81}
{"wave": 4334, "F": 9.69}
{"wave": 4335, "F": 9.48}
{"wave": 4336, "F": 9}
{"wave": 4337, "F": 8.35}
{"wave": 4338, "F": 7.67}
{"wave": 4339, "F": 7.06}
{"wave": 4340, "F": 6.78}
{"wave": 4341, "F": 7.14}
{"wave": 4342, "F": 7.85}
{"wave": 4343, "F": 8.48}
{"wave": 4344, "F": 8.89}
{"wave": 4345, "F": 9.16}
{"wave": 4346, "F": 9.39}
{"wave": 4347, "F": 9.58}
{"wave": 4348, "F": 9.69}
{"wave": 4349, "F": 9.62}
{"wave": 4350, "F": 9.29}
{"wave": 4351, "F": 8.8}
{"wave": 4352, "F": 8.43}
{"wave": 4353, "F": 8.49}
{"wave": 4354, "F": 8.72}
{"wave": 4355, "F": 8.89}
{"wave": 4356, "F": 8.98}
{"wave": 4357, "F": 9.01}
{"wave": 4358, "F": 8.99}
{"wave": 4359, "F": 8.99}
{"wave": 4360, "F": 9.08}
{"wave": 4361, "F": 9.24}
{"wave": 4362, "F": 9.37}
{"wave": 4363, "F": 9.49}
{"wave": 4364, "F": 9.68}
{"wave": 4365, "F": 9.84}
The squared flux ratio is 1.4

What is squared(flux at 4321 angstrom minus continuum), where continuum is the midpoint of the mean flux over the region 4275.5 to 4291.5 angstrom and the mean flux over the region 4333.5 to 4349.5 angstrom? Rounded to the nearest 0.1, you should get 2.4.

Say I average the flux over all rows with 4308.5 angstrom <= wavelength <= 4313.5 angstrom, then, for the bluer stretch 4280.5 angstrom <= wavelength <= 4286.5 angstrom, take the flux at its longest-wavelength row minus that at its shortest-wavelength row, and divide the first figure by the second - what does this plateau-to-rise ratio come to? -16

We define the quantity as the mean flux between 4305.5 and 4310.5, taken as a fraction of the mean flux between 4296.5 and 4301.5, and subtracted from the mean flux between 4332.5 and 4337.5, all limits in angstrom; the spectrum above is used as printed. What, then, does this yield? 8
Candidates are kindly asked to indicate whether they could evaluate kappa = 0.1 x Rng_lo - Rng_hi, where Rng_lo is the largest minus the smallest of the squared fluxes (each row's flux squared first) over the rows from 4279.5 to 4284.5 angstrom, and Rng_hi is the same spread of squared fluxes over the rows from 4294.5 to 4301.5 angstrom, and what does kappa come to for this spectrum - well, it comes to -26.2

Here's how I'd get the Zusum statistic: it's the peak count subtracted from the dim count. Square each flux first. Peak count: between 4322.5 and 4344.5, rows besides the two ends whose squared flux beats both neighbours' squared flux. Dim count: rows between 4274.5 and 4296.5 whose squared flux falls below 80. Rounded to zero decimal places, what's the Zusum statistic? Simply 21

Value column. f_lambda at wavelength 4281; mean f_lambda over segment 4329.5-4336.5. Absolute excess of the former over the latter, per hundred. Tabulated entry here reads 0.014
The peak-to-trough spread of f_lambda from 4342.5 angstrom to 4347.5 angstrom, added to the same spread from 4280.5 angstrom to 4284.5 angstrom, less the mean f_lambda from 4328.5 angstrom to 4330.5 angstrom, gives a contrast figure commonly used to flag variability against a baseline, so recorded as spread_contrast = -8.3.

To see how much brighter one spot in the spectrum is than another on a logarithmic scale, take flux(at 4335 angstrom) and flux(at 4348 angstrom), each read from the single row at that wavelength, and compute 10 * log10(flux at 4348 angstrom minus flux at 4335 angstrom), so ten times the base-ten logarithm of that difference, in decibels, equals -7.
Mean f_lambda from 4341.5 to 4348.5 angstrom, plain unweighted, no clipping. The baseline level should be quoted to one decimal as 9.0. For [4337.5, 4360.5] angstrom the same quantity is 8.7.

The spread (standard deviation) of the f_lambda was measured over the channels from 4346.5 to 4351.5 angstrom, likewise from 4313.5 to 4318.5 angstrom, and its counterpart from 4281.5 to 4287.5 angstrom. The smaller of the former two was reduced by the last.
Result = 0.0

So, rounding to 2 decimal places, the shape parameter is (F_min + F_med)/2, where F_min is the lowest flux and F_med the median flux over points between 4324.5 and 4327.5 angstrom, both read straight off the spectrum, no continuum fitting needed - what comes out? 7.17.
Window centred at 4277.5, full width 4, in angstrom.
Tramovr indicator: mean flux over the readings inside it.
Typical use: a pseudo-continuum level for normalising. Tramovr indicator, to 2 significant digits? 8.6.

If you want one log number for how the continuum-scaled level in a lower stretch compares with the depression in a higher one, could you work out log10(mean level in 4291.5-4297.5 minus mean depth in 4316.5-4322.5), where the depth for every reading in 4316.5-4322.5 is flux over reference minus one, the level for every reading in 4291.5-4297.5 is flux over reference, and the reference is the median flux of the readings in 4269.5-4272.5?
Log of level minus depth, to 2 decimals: -0.16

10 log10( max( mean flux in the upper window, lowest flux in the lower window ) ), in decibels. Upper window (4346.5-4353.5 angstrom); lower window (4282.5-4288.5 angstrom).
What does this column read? 9.60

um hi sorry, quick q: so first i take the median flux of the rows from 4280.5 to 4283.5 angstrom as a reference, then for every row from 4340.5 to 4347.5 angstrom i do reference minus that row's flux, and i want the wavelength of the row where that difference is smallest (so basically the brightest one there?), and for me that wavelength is 4347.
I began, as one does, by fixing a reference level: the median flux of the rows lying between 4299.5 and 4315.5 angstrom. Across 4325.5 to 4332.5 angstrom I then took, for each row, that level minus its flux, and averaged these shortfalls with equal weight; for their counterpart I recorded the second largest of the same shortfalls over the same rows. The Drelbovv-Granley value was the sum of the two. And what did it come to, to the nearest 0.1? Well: -5.0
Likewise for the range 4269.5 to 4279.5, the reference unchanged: -2.9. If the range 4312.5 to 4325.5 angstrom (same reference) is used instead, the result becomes -3.9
